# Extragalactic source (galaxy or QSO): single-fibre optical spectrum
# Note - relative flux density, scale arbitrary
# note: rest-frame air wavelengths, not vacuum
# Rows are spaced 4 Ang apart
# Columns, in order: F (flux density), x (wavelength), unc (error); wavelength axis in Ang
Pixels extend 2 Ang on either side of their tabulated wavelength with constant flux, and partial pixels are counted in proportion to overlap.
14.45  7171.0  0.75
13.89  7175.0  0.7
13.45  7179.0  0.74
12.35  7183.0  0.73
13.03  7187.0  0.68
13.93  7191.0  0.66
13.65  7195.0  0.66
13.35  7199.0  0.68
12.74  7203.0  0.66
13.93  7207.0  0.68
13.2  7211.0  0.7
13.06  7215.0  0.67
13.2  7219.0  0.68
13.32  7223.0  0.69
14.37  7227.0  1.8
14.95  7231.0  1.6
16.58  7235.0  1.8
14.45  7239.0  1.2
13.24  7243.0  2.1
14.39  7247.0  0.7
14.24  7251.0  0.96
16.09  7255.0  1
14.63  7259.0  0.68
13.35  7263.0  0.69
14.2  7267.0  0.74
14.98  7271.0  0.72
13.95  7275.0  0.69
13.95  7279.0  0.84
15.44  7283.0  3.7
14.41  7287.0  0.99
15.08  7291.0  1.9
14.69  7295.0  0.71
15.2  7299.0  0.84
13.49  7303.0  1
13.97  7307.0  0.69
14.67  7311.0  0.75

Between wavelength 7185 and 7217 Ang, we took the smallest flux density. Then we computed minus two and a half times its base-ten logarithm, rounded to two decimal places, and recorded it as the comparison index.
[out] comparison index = -2.76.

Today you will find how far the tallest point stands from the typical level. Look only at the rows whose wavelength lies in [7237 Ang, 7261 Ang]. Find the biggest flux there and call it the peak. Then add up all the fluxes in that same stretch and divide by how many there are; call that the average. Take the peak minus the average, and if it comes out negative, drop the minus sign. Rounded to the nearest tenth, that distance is 1.6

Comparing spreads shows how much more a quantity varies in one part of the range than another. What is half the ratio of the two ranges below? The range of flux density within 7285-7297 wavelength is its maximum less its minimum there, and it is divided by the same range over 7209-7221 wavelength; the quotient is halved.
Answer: 2.39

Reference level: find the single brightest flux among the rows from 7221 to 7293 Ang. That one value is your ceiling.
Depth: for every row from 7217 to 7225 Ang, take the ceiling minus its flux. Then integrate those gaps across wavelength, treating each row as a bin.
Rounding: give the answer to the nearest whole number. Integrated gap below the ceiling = 27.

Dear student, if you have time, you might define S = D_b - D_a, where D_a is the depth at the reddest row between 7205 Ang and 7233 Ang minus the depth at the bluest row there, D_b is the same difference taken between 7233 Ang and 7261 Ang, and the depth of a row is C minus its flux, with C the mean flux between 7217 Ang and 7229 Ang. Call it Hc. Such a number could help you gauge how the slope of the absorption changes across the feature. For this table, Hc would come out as 3.0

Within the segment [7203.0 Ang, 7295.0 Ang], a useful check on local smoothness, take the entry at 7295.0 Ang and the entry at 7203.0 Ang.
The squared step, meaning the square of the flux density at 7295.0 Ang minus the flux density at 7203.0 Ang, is 3.8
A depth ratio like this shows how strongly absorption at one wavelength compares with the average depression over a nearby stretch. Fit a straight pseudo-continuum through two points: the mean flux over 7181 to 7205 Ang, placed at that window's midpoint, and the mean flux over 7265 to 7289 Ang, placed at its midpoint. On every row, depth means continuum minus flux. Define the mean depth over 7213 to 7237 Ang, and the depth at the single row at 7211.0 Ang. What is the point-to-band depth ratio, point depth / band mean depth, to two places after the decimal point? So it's -0.45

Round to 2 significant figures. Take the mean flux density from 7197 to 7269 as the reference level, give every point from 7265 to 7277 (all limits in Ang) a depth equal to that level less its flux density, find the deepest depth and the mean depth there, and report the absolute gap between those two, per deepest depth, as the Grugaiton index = 3.5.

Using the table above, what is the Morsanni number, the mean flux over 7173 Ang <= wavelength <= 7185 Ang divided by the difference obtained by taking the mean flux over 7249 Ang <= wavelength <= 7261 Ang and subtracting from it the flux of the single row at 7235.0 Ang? -8.3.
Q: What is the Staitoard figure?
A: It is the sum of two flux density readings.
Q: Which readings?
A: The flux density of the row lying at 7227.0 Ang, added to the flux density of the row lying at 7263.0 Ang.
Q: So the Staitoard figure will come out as 27.7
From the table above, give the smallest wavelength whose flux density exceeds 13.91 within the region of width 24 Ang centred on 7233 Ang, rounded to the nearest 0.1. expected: 7227.0 Ang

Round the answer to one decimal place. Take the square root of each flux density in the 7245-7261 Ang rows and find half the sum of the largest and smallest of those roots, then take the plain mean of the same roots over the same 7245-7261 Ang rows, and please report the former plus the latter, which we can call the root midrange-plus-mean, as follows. 7.7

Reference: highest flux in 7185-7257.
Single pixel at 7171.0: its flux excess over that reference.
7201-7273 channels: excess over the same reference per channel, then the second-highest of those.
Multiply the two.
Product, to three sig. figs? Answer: 1.04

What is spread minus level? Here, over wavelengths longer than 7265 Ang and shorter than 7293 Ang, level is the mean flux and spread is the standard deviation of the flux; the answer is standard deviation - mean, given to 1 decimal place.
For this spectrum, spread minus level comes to -14.0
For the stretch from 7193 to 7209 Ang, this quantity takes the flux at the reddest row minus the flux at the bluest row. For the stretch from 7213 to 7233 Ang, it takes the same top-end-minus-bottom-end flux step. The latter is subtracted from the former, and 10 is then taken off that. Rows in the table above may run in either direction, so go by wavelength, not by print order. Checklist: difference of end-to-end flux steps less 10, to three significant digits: -11.6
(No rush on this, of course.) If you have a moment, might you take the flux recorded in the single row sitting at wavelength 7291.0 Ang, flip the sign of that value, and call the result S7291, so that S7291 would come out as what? -15.1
